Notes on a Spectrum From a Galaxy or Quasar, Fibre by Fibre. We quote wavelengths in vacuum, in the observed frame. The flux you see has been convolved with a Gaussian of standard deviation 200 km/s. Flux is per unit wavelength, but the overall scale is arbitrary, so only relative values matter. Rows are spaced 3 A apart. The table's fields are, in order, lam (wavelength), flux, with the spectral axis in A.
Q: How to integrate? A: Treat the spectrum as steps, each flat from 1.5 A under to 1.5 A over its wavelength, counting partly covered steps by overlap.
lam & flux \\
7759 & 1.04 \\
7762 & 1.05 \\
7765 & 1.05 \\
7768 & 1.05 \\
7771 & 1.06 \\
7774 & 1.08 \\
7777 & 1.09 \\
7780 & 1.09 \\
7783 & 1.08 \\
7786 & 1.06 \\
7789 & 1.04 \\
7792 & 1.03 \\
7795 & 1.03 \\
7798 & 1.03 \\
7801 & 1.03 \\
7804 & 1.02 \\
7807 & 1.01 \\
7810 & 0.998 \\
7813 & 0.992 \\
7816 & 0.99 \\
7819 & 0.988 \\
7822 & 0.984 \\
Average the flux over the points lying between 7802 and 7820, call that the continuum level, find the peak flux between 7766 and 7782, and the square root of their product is 1.04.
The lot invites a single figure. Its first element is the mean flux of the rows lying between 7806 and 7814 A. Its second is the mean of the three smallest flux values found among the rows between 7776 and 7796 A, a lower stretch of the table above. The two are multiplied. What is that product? 1.03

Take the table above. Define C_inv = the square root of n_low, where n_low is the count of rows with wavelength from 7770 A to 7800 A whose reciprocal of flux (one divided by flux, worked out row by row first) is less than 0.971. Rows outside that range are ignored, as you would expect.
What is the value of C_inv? 3.2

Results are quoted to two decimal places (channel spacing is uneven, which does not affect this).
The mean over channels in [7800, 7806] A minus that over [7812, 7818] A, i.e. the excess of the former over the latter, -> 0.03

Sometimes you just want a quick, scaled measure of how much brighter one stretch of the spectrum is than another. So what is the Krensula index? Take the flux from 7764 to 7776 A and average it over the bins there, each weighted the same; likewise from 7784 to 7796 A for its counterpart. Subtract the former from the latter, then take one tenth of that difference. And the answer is -0.002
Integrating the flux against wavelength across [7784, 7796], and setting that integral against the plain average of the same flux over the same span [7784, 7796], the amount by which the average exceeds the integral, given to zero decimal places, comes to -11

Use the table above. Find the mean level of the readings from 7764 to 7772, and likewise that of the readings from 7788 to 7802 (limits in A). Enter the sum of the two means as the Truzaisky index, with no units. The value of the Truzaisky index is 2.085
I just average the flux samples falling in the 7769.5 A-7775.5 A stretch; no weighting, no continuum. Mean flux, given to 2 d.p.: 1.07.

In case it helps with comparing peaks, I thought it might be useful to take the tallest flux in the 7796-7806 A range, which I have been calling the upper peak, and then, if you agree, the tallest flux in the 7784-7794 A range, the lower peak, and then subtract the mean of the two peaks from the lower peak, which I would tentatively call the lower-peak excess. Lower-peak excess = 0.015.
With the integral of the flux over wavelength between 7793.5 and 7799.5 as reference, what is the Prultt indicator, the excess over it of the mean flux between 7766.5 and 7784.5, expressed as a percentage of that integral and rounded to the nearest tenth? -82.6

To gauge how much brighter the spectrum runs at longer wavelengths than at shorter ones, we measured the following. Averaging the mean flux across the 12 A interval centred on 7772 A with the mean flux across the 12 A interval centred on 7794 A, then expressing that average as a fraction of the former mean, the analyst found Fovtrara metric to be 0.98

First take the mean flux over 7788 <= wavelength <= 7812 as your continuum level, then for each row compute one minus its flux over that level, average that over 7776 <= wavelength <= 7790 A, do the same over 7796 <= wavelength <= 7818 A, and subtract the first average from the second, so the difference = 0.061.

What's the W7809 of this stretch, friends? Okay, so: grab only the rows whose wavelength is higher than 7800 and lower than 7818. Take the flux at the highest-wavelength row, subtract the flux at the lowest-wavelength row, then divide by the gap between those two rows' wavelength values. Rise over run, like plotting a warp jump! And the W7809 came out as -0.003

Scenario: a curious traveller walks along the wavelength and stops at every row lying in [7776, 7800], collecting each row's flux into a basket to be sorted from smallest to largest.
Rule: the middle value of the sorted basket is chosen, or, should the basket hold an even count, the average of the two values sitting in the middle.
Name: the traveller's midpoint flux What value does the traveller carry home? 1.05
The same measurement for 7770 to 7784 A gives 1.08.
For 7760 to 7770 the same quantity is 1.05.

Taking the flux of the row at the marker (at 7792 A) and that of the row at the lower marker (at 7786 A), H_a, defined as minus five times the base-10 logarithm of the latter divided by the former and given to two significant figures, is -0.062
